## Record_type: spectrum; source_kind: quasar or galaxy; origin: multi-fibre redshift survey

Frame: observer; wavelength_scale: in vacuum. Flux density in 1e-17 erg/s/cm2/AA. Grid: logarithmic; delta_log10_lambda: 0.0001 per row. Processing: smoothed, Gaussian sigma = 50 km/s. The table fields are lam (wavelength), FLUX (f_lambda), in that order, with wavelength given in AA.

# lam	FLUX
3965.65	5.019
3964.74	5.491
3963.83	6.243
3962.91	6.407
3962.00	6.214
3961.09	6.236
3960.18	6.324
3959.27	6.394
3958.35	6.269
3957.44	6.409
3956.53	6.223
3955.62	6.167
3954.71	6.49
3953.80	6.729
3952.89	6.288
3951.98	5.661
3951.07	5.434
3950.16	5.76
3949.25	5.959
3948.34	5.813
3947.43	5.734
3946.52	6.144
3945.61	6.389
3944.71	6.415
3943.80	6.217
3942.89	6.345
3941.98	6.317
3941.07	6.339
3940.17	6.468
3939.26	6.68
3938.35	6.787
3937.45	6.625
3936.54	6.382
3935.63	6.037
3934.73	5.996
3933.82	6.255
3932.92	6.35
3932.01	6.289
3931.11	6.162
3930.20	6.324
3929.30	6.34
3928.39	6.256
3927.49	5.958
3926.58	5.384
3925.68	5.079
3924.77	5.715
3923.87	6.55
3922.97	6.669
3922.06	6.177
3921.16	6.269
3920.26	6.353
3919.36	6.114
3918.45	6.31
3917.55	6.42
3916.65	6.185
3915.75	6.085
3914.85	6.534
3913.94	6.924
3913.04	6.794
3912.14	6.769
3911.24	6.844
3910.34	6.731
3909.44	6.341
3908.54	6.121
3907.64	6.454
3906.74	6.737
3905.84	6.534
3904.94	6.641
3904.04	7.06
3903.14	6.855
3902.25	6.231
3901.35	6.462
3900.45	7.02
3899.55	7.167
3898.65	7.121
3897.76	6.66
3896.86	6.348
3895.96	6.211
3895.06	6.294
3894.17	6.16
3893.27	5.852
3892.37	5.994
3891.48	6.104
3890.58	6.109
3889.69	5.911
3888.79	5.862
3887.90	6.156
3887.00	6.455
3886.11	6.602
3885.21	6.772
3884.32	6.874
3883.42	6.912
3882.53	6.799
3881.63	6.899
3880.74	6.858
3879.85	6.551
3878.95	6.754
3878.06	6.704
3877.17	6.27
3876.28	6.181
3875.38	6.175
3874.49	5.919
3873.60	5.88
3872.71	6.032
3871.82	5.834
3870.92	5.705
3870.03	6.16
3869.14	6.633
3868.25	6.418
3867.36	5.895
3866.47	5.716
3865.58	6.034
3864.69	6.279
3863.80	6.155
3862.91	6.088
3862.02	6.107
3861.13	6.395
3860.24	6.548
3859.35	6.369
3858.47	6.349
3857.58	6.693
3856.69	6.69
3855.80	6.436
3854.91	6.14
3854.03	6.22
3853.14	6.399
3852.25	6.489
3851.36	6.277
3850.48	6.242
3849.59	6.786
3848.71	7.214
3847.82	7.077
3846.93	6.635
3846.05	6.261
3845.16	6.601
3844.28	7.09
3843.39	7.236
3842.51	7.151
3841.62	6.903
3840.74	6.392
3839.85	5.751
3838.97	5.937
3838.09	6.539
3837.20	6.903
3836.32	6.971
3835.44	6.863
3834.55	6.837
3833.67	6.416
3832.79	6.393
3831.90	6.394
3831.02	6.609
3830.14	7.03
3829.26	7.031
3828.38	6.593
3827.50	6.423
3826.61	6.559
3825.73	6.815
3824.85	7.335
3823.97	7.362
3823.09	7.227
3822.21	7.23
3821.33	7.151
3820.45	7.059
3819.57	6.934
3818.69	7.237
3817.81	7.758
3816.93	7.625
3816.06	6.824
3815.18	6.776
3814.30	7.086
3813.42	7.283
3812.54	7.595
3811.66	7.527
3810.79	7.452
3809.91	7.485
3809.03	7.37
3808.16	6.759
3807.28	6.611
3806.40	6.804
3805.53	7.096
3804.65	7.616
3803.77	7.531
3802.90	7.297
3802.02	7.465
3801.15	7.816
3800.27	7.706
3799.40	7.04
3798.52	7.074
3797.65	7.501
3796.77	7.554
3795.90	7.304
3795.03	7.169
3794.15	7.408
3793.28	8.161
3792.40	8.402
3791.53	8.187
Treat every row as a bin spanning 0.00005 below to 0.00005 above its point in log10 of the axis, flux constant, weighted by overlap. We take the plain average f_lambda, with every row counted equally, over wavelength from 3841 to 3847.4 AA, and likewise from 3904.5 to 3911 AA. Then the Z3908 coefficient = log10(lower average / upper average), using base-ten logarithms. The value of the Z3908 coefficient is 0.02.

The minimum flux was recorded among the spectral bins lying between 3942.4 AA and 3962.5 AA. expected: 5.434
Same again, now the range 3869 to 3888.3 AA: 5.705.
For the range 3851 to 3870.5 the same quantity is 5.716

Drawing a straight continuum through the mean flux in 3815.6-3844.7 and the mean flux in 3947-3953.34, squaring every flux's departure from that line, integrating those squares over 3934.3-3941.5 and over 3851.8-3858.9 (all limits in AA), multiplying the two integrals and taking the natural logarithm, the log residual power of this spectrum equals 0.35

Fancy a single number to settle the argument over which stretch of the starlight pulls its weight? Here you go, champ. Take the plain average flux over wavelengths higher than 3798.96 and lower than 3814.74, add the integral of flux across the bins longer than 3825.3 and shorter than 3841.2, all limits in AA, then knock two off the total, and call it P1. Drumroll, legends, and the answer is 110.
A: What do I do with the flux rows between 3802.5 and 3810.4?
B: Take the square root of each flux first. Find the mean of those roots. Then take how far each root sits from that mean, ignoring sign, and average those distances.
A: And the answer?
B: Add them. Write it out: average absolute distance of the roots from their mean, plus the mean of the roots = 2.74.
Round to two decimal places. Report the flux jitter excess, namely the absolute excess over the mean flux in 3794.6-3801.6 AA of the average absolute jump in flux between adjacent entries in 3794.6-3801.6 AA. 7.16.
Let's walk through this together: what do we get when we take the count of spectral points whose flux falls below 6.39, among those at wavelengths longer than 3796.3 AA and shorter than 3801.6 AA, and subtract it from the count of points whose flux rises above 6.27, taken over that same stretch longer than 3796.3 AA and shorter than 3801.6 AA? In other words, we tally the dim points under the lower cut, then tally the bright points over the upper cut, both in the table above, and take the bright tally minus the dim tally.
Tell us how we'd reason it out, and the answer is 6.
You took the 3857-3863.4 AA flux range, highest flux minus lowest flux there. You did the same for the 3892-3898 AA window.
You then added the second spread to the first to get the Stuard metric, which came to 1.41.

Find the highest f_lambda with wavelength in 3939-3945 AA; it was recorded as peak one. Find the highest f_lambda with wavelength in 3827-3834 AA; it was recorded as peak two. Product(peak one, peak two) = 47.0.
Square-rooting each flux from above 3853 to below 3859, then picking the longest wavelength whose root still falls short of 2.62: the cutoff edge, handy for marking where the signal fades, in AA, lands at 3858.47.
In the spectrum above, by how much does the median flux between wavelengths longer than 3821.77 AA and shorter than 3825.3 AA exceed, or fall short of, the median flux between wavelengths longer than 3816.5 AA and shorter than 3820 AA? -0.15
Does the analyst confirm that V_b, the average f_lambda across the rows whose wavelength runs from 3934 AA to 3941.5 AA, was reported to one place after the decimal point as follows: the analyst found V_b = 6.4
